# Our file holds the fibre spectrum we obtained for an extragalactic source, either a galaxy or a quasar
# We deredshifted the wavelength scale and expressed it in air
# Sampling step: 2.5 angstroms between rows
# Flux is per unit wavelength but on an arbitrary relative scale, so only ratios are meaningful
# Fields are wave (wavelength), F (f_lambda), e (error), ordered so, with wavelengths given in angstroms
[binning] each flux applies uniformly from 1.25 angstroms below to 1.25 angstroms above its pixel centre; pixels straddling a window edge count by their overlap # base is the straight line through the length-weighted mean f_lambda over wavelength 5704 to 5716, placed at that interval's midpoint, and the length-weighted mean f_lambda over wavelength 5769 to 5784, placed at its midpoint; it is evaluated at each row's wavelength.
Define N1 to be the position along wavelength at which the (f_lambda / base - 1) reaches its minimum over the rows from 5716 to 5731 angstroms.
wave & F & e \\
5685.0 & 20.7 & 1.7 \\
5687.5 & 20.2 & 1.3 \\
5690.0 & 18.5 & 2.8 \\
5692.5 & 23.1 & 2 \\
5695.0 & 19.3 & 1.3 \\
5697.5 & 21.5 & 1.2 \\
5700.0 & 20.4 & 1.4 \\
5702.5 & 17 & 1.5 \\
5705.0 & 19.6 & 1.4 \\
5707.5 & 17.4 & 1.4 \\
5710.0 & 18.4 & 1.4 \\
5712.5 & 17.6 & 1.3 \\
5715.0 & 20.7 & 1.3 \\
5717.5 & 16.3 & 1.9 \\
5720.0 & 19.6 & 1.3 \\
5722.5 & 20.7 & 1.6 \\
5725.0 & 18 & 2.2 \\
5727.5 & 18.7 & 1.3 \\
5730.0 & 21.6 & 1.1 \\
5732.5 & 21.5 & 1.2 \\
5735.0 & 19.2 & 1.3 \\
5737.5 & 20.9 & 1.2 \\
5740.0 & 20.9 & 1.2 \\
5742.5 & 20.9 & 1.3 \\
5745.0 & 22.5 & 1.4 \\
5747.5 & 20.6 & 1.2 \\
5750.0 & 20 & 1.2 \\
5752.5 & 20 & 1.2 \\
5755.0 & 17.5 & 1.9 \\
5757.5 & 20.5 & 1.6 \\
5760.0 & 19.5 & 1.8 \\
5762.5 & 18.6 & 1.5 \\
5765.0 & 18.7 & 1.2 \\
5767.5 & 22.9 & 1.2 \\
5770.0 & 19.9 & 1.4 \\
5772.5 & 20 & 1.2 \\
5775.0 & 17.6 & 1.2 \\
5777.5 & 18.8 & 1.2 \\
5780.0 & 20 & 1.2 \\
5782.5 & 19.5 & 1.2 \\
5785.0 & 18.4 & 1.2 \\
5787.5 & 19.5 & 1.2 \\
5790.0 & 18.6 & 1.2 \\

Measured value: 5717.5 angstroms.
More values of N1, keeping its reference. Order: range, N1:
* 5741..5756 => 5755.0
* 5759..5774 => 5762.5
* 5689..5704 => 5702.5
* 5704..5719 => 5717.5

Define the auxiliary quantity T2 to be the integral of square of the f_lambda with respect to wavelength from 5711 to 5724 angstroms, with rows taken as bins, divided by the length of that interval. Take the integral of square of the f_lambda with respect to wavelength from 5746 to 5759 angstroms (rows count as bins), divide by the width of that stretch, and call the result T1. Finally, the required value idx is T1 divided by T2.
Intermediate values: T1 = 392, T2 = 362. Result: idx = 1.08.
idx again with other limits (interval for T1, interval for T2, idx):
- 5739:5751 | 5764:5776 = 1.11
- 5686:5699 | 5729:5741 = 0.98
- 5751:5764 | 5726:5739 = 0.89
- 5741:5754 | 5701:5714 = 1.31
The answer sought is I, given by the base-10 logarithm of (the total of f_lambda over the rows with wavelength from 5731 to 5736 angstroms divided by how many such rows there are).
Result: 1.31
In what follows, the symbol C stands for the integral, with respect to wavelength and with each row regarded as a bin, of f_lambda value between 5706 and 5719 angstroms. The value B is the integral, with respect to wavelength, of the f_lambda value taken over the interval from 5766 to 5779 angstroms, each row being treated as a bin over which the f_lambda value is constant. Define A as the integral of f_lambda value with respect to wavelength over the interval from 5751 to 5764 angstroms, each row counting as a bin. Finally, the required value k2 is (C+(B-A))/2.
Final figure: 122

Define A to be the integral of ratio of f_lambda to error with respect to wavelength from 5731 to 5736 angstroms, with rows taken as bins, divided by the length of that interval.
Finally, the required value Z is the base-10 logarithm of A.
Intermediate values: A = 17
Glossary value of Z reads 1.22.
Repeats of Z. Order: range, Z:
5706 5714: 1.12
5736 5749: 1.22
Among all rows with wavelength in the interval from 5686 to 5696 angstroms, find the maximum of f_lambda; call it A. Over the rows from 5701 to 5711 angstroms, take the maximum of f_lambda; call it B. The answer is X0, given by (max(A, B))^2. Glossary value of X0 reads 534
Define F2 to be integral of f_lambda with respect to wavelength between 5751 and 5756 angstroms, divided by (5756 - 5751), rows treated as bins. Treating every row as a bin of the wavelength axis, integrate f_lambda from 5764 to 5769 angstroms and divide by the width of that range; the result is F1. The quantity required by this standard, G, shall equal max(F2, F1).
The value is 20.9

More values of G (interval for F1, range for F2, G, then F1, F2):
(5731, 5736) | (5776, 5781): 20.5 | 20.5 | 19.3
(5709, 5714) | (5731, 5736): 20.5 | 18.1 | 20.5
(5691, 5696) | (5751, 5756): 21.2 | 21.2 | 18.9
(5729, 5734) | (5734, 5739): 21.4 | 21.4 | 20.1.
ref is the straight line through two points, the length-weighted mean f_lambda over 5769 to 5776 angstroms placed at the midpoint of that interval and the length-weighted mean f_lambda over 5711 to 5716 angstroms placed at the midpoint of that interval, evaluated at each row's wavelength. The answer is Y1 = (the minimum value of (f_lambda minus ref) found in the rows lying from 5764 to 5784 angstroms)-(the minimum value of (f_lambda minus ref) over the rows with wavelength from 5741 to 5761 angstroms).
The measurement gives 0.0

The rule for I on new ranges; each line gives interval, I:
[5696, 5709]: 1.28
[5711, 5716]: 1.28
